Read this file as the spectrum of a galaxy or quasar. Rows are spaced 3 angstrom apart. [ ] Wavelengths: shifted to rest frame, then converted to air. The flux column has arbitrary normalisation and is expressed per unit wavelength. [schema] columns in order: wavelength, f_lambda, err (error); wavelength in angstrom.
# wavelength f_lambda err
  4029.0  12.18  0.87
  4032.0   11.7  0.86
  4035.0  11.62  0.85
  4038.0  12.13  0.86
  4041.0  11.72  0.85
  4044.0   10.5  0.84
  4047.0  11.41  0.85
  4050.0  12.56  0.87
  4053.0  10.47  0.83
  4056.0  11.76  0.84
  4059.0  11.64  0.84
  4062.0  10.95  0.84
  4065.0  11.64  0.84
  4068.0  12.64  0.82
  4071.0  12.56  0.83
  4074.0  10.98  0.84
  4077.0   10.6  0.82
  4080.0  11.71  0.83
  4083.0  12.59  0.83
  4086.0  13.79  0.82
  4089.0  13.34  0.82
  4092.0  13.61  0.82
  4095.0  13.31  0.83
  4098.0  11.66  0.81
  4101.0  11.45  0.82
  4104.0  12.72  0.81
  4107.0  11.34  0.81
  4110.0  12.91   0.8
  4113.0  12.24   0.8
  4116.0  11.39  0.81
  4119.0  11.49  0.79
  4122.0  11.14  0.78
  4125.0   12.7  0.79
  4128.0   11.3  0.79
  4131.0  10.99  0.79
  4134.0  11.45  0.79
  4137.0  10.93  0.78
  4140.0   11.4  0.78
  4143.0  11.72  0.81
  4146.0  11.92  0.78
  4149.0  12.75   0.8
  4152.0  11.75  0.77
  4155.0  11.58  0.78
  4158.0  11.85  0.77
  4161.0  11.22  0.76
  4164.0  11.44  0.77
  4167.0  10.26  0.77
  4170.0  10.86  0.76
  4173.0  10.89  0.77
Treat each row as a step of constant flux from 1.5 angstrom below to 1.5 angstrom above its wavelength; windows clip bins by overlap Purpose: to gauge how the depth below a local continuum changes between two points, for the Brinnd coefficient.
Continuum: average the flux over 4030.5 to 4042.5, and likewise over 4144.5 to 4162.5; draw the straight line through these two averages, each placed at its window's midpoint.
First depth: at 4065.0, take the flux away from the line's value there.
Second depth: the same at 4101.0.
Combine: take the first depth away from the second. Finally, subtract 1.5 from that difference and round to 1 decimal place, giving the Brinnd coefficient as -1.3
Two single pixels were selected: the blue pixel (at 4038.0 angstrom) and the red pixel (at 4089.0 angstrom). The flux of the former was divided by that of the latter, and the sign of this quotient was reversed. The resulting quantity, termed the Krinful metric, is -0.91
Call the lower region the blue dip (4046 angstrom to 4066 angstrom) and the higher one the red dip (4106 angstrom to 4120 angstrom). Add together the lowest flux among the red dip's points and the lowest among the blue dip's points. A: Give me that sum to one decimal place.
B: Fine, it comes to 21.8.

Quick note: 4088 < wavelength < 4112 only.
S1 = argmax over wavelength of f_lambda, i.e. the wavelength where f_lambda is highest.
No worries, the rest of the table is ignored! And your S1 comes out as 4092.0 angstrom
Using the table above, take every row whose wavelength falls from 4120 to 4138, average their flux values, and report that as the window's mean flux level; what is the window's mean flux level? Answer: 11.4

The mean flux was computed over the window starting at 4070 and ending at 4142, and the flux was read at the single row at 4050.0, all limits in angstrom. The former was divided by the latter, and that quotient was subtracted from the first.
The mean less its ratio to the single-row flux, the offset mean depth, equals 11.0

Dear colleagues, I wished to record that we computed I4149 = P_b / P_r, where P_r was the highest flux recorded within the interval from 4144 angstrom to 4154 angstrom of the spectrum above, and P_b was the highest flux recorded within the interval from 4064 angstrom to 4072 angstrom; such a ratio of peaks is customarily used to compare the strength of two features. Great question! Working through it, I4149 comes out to 0.99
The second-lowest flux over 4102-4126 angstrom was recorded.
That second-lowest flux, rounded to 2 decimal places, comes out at 11.34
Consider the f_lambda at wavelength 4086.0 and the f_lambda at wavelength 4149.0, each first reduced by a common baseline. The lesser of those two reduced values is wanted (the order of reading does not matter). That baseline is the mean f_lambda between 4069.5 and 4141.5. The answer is 0.77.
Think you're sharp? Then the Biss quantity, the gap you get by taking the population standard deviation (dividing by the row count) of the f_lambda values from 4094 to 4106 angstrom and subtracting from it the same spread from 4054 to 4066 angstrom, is 0.4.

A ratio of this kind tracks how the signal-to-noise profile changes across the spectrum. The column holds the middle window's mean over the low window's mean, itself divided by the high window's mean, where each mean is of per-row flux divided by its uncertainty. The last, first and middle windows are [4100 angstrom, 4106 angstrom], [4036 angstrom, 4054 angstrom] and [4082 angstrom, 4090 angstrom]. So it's 0.0805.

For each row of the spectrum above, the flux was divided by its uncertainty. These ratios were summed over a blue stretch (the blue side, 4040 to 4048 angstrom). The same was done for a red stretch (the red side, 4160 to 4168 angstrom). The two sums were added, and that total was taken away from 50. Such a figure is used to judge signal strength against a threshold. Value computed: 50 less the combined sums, -32.7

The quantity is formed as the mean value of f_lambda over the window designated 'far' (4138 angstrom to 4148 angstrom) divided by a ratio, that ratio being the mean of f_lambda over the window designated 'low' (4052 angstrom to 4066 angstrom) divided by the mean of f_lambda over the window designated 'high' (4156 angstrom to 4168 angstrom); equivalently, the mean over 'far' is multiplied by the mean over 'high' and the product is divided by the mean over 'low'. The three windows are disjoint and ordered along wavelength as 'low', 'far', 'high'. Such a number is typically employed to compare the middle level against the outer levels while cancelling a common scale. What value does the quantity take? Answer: 11.6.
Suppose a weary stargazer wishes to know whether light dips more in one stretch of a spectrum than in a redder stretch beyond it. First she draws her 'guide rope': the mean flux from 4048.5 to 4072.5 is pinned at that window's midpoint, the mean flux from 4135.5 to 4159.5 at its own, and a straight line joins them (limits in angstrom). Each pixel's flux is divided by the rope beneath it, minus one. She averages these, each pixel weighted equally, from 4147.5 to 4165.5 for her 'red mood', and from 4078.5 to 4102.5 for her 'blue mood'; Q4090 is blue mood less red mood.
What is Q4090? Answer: 0.08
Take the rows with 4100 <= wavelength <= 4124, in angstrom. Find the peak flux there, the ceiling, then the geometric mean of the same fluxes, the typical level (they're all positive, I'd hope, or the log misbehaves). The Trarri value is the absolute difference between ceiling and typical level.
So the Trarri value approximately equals 1.09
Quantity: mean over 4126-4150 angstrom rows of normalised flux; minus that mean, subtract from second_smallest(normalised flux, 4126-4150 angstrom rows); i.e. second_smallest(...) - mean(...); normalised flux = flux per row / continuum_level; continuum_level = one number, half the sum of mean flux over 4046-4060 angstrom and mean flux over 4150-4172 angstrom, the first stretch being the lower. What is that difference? -0.05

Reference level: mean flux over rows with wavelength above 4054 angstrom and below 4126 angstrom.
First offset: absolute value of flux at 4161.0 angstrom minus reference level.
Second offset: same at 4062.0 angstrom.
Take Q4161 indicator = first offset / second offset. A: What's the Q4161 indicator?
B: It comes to 0.8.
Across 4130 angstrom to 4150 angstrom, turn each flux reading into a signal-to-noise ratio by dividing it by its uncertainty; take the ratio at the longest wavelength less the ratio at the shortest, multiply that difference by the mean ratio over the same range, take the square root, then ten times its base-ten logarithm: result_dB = 7.4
